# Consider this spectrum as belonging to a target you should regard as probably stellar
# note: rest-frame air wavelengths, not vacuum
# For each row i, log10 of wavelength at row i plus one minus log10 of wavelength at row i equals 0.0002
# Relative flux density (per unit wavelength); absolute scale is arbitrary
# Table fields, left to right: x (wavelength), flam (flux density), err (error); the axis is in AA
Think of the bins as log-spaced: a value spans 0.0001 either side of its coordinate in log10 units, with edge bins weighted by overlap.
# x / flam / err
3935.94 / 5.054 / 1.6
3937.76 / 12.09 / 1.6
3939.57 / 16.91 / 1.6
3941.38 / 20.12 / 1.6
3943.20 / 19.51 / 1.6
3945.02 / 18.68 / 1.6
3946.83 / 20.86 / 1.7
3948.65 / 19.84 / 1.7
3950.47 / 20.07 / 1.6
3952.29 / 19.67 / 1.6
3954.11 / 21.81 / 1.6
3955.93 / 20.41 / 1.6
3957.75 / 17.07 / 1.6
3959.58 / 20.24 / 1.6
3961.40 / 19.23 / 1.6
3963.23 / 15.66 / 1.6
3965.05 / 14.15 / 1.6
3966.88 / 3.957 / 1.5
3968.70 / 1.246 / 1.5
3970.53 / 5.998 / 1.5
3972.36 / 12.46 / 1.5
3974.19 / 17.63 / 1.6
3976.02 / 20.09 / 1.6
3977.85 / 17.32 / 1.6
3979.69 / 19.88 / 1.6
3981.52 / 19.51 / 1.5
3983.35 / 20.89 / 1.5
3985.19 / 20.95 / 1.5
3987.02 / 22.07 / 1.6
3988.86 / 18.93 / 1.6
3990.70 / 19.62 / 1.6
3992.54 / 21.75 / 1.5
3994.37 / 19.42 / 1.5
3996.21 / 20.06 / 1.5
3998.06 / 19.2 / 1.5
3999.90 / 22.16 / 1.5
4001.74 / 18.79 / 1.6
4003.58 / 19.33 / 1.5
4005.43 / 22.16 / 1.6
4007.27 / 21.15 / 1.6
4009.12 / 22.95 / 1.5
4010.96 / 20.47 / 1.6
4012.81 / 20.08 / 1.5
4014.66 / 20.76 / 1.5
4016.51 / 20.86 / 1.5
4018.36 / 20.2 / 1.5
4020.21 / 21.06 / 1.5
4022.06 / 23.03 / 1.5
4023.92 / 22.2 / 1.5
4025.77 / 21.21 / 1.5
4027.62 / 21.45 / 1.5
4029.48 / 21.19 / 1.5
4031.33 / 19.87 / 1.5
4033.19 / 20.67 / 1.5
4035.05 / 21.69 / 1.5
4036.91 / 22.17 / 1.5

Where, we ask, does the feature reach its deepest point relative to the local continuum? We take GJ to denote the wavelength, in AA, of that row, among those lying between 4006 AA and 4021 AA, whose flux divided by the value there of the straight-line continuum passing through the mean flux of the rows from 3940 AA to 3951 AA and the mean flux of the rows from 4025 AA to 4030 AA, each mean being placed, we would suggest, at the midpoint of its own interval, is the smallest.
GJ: 4012.81 AA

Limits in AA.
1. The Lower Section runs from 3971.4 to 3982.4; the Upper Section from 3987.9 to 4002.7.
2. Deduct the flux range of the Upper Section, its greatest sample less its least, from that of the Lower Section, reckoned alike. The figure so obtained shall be 4.3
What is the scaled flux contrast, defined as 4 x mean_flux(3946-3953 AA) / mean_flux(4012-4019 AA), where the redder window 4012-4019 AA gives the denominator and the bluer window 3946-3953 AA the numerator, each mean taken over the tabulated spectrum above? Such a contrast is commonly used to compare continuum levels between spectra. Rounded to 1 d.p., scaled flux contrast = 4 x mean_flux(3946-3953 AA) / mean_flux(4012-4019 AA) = 3.9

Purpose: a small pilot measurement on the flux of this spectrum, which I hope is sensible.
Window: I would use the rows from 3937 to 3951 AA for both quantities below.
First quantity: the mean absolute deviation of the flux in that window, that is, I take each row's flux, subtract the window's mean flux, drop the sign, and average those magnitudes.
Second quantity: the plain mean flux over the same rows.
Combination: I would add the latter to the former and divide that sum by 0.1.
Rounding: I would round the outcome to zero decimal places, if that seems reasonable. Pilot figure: 205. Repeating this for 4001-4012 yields 221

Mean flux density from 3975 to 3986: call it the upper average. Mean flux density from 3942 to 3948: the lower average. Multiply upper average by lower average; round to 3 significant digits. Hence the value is 389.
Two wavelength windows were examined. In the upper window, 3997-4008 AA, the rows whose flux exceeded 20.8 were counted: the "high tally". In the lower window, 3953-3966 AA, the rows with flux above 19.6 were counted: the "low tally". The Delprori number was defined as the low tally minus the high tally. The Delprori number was 0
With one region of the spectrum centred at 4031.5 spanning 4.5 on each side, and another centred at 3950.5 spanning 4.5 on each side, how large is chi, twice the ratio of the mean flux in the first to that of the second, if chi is 2.05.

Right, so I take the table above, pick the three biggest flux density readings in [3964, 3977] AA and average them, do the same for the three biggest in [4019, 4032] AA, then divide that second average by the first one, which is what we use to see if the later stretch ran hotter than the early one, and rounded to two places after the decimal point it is 1.29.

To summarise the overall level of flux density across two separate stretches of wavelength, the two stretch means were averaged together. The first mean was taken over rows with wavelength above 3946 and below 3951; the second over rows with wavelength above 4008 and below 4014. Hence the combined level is 21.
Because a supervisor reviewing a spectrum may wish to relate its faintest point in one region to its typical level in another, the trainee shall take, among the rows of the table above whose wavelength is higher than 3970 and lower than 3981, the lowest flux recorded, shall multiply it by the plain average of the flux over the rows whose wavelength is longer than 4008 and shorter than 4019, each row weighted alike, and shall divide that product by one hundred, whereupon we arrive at 1.3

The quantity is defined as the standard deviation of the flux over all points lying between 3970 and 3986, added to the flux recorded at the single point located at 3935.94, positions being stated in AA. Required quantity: 10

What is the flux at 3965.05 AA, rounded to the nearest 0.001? 14.150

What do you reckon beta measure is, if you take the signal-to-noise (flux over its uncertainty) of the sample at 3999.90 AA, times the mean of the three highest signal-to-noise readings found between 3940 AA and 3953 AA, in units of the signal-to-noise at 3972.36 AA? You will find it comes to 22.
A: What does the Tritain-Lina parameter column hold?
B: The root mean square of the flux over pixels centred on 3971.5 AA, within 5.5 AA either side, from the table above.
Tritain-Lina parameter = 12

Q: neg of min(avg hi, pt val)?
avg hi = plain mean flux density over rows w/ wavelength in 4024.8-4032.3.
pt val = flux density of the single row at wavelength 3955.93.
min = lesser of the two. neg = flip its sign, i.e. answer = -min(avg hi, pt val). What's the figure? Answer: -20.4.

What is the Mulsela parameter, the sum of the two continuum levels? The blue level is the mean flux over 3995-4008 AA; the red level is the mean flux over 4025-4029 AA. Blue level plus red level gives 41.7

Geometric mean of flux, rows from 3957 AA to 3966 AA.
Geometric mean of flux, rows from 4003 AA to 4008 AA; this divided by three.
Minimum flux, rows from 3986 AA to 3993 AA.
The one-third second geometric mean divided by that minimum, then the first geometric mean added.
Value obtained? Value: 17.5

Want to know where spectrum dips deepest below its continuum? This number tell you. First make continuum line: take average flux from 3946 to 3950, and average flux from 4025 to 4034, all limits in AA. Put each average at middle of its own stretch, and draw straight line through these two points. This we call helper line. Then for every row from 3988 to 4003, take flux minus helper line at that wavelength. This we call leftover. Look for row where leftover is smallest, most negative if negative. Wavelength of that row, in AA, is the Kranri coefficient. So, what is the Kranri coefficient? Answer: 4001.74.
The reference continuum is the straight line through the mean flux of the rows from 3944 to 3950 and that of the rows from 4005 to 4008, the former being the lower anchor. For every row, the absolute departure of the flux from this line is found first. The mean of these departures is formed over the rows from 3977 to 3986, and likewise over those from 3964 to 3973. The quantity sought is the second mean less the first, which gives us 12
